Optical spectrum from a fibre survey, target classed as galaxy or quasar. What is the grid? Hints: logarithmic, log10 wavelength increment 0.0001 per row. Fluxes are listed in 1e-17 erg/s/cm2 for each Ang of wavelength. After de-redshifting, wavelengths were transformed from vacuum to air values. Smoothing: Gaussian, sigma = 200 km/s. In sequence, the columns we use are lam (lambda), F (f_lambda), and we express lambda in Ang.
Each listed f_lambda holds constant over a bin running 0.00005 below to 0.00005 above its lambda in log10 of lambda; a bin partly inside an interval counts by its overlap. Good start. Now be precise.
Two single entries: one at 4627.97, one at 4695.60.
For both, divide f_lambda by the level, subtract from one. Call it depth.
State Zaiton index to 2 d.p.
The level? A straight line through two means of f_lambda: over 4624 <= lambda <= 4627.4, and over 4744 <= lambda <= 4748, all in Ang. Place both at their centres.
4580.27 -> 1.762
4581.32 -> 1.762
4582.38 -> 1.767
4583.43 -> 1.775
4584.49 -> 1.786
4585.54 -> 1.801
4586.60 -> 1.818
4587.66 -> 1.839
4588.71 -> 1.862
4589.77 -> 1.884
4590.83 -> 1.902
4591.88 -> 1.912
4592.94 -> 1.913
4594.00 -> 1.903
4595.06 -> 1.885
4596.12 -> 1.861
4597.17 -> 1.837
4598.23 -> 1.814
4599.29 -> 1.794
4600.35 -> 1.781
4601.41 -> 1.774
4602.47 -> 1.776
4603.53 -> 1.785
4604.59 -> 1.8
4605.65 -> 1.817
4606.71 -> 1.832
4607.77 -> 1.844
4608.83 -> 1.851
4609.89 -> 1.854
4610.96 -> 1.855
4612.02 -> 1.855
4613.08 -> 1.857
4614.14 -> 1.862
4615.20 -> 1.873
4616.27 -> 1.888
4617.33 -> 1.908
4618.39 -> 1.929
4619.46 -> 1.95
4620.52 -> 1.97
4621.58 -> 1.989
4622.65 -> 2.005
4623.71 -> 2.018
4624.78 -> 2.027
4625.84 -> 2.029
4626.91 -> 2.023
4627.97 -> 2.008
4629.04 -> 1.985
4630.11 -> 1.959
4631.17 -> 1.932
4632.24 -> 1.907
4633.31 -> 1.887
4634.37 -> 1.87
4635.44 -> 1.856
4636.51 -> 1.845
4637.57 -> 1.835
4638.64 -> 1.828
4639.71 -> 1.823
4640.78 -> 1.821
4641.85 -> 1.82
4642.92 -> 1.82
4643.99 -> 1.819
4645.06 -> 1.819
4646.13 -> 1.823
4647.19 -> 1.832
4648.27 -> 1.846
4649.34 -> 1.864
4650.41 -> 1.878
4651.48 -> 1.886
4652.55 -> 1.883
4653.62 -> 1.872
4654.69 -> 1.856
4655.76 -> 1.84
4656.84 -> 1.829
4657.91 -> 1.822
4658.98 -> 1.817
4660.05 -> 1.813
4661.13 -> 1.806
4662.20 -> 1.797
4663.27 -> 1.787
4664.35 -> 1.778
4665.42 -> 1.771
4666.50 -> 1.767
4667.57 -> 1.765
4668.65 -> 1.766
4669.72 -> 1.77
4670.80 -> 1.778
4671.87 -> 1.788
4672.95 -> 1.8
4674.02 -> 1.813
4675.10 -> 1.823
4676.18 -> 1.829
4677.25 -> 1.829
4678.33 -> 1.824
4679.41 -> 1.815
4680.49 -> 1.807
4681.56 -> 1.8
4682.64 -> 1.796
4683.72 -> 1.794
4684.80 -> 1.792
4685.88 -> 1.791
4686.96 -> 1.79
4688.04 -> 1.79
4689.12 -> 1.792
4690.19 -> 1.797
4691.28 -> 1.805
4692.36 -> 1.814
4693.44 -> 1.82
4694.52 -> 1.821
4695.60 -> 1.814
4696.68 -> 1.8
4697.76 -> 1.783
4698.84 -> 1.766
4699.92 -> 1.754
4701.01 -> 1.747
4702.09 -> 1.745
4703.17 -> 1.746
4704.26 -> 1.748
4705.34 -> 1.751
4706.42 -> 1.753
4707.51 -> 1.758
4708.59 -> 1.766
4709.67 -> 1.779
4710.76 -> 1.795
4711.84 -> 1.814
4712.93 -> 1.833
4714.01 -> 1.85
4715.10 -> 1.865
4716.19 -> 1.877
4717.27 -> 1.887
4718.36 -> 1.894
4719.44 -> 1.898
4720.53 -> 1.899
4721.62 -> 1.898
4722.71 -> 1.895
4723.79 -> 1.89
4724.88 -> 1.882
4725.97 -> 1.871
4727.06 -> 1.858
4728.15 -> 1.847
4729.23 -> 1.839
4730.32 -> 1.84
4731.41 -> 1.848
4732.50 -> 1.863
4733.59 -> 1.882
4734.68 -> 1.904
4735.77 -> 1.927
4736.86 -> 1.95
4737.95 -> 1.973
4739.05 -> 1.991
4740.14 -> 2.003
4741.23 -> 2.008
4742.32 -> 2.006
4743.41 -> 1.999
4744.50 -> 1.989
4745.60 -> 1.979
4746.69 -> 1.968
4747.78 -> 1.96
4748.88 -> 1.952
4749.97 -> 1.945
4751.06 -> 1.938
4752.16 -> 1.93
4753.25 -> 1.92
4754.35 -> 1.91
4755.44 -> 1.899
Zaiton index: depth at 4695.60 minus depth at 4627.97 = 0.08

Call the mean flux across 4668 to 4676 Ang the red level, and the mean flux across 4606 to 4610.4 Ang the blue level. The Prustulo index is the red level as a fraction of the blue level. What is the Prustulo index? 0.97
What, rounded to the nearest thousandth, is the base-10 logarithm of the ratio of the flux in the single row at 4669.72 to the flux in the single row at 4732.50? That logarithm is -0.022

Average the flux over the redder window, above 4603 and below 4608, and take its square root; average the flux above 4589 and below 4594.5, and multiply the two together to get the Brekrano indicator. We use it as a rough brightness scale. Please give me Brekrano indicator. 2.56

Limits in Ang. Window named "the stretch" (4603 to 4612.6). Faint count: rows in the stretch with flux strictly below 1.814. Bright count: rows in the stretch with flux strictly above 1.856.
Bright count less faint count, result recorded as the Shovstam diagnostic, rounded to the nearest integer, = -2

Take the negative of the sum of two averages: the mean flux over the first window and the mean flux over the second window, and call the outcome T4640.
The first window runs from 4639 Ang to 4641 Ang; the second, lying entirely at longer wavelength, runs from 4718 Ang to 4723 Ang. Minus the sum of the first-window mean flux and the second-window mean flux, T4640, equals -3.72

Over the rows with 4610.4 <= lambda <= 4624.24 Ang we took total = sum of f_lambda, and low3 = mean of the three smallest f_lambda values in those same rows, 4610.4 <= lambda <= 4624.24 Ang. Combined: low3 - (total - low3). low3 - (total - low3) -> -21.2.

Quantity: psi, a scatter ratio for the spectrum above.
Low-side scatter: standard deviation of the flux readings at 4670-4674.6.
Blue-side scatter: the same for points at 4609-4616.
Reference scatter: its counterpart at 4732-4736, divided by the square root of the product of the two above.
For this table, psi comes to 2.6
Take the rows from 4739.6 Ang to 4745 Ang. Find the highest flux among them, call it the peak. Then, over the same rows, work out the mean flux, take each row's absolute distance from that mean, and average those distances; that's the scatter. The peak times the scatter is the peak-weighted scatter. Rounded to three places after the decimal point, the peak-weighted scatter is 0.011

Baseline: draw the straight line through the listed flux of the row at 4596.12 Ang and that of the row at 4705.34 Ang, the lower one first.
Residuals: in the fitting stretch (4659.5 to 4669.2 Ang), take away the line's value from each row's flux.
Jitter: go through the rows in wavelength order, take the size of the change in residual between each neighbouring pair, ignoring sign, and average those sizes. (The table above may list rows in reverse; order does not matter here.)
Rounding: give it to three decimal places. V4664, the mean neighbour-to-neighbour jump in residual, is 0.005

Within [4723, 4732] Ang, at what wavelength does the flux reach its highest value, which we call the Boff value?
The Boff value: 4723.79 Ang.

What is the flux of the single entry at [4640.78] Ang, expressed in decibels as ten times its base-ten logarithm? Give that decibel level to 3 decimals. 2.603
